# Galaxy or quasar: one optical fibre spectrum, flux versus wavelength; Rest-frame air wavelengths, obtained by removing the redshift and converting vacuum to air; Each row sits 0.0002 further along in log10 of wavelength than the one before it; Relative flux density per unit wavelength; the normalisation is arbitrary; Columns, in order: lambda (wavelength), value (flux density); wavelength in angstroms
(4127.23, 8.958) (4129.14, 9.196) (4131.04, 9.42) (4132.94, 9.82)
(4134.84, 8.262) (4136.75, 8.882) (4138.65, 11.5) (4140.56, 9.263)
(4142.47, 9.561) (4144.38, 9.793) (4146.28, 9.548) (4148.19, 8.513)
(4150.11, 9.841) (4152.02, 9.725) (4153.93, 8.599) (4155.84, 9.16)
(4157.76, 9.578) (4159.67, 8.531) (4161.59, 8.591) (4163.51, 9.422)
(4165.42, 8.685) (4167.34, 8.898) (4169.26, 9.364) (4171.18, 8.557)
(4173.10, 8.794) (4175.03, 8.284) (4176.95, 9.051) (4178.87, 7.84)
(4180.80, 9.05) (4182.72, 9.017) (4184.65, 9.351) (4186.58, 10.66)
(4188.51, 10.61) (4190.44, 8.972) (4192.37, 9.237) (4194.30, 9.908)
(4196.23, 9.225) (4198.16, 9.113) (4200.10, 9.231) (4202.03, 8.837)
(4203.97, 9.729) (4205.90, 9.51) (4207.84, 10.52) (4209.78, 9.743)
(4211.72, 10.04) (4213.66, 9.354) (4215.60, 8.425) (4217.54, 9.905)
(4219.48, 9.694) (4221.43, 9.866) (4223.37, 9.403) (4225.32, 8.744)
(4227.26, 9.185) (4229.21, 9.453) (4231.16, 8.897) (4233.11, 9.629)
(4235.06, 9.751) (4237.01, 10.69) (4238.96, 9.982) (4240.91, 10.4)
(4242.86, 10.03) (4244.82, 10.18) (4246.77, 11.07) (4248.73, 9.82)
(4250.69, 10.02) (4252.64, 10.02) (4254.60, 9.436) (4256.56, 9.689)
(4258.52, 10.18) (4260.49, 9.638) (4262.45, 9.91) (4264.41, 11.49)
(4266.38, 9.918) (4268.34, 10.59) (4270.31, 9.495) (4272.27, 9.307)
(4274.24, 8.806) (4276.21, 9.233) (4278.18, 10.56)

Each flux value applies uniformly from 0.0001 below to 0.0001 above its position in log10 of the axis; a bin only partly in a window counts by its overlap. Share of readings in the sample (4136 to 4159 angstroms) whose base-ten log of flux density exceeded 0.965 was 0.67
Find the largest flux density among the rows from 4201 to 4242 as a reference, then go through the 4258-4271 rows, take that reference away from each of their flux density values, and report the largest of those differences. 0.80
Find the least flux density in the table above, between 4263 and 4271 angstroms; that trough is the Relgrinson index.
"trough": 9.495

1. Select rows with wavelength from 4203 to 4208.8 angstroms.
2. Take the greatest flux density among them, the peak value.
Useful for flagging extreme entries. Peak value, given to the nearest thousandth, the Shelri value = 10.520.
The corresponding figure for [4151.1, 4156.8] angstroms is 9.725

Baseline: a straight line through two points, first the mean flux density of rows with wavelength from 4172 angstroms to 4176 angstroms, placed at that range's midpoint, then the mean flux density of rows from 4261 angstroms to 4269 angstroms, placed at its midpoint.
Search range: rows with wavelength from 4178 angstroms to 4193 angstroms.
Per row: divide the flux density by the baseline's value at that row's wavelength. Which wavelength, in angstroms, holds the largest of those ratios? 4186.58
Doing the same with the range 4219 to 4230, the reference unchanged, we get 4221.43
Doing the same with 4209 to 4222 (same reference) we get 4211.72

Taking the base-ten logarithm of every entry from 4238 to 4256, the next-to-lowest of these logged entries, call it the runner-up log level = 0.99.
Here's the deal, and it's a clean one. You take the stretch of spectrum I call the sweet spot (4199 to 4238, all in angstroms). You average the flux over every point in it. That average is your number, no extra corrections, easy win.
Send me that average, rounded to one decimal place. 9.5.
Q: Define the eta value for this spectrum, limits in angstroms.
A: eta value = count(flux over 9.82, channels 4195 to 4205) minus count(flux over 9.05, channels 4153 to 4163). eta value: -2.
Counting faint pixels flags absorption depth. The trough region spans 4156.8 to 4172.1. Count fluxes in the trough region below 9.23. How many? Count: 5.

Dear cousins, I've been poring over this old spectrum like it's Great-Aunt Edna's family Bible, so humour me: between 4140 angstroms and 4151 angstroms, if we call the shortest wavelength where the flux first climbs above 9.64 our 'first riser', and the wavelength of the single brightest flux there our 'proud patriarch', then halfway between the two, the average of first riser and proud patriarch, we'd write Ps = 4147.2 angstroms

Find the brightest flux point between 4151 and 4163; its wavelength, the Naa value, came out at 4152.02 angstroms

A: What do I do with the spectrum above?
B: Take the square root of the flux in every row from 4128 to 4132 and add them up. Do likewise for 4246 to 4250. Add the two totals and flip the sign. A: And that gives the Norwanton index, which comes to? -12.6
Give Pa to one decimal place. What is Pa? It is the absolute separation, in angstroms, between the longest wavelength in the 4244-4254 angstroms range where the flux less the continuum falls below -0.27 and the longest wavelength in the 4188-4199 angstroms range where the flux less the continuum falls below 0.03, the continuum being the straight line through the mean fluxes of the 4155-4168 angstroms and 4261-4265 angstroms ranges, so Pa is 54.5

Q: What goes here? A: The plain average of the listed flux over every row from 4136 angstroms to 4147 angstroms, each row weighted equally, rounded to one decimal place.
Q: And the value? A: 9.8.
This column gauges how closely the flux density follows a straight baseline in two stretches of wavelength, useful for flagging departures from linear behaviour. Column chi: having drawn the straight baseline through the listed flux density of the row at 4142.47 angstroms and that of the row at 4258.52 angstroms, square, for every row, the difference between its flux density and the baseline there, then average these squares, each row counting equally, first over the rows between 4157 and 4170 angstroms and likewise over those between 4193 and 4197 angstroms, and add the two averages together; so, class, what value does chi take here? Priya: 0.8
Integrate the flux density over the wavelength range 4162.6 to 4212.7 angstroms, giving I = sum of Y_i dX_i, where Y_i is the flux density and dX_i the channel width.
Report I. 466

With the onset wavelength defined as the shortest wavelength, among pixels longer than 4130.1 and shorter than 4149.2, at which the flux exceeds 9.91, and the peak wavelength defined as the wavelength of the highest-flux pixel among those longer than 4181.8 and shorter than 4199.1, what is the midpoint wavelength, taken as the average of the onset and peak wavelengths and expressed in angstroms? 4162.6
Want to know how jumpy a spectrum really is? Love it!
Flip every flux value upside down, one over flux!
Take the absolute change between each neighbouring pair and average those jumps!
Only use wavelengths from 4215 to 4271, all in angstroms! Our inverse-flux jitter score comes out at 0.0062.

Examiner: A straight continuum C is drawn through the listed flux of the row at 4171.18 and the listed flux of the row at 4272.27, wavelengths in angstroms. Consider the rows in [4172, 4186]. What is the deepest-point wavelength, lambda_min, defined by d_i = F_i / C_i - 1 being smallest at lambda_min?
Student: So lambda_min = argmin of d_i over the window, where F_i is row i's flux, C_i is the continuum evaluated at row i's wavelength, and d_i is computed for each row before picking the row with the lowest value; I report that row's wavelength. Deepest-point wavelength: 4178.87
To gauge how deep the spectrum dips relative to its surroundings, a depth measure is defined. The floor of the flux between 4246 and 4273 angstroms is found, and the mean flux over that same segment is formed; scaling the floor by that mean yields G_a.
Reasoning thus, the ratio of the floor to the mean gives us 0.927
